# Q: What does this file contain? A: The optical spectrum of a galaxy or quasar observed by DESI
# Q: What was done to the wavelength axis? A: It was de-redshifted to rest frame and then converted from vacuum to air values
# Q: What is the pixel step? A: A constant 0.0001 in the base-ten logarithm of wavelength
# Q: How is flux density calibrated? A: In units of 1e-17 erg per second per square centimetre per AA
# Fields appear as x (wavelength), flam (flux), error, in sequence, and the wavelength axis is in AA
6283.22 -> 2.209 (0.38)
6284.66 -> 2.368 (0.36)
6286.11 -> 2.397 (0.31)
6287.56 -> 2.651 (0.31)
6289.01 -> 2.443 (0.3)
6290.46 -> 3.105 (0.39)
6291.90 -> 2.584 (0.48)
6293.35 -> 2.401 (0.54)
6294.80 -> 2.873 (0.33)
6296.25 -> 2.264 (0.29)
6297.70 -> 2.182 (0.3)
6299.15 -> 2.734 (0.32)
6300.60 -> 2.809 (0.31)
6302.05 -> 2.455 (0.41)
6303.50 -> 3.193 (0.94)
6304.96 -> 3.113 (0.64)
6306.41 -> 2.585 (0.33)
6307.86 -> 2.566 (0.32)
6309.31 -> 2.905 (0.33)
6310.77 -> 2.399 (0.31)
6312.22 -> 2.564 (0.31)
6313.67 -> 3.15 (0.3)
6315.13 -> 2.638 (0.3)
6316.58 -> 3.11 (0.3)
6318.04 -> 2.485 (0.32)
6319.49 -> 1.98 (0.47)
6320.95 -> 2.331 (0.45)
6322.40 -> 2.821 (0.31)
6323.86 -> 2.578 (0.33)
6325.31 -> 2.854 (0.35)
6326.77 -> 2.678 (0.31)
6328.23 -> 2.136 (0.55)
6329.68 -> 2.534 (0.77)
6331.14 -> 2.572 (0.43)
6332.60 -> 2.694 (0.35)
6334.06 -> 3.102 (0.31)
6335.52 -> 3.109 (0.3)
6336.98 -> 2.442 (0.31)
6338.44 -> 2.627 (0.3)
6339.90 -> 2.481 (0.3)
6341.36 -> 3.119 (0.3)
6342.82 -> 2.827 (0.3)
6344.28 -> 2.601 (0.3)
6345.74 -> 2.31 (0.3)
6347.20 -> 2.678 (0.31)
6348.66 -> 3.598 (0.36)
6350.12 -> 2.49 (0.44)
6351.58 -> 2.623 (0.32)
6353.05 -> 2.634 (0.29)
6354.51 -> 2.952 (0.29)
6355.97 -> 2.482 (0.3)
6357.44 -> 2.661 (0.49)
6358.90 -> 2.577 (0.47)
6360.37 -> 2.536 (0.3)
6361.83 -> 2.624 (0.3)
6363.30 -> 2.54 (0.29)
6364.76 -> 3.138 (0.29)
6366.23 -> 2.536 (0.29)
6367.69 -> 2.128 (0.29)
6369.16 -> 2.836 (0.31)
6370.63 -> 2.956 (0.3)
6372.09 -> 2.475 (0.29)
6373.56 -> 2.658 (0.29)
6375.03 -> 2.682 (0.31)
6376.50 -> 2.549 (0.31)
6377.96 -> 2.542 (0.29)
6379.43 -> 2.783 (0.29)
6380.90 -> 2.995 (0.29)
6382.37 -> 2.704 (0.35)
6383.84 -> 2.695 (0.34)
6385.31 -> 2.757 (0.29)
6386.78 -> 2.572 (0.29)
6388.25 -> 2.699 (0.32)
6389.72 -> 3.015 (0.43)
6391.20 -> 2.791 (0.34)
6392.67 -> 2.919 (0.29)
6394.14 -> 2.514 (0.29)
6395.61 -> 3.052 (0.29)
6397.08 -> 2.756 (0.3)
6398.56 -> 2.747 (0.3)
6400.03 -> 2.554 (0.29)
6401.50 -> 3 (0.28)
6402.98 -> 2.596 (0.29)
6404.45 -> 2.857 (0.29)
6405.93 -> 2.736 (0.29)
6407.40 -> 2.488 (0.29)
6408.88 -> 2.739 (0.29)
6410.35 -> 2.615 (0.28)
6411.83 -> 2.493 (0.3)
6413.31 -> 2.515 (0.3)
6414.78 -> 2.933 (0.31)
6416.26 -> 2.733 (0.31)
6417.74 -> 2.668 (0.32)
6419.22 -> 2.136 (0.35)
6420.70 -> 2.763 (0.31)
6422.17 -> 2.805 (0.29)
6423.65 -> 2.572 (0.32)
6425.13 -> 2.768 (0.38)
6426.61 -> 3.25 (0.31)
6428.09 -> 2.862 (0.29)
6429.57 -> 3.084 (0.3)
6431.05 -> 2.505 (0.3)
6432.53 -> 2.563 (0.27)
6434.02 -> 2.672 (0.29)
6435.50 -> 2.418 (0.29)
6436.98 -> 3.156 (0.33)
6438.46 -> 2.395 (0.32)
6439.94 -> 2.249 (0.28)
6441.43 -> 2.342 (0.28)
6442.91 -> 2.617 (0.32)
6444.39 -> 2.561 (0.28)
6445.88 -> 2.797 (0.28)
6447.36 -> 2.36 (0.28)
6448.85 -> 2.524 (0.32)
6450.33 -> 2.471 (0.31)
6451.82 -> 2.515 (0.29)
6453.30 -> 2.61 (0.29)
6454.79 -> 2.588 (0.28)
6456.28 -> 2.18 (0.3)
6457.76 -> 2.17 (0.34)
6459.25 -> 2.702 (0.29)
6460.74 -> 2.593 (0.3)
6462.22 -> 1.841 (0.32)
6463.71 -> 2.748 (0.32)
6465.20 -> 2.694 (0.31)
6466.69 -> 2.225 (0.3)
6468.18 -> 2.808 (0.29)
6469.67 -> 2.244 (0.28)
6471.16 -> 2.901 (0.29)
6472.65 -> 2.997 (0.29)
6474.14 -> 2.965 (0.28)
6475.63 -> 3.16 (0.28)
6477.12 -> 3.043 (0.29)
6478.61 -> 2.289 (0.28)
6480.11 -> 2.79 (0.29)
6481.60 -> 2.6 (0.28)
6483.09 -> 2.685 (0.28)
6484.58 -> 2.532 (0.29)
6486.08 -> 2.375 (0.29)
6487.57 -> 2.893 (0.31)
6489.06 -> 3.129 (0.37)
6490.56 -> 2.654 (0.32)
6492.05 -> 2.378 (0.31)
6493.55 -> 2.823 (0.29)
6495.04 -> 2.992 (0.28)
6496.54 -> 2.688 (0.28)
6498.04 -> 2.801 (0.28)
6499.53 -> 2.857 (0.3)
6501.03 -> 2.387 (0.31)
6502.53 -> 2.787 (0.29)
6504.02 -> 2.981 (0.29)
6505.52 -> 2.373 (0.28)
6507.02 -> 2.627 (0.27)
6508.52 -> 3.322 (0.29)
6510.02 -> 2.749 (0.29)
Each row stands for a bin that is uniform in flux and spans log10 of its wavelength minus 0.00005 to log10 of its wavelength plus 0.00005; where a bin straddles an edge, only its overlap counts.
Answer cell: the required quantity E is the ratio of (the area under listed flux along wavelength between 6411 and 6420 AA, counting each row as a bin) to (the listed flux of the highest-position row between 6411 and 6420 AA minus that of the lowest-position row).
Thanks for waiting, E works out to -65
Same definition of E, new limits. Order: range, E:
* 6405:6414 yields -106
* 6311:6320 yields -41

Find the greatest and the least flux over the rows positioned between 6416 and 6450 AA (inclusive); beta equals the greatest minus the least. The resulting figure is 1.1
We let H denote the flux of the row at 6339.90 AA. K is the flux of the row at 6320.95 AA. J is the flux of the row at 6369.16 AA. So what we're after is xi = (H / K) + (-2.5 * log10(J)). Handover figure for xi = -0.07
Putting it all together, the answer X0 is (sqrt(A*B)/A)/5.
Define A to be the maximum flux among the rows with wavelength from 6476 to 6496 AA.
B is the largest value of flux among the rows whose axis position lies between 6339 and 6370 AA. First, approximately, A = 3.129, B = 3.598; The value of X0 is 0.214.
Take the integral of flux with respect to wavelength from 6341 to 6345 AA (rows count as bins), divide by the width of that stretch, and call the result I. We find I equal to 2.83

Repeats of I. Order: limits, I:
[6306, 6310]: 2.69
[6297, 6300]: 2.48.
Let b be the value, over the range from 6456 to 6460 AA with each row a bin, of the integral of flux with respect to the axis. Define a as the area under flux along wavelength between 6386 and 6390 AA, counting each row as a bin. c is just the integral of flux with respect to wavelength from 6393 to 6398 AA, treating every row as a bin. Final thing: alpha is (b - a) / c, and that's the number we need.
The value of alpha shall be -0.10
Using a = 10.9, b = 9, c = 13.9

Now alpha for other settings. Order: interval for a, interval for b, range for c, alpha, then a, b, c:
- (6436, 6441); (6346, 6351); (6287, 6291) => 0.13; 12.9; 14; 10.9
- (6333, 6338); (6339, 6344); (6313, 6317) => -0.03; 14.3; 14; 11.8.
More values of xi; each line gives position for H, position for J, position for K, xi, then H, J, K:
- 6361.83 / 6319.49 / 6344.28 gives 0.27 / 2.624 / 1.98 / 2.601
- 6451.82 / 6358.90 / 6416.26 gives -0.11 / 2.515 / 2.577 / 2.733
